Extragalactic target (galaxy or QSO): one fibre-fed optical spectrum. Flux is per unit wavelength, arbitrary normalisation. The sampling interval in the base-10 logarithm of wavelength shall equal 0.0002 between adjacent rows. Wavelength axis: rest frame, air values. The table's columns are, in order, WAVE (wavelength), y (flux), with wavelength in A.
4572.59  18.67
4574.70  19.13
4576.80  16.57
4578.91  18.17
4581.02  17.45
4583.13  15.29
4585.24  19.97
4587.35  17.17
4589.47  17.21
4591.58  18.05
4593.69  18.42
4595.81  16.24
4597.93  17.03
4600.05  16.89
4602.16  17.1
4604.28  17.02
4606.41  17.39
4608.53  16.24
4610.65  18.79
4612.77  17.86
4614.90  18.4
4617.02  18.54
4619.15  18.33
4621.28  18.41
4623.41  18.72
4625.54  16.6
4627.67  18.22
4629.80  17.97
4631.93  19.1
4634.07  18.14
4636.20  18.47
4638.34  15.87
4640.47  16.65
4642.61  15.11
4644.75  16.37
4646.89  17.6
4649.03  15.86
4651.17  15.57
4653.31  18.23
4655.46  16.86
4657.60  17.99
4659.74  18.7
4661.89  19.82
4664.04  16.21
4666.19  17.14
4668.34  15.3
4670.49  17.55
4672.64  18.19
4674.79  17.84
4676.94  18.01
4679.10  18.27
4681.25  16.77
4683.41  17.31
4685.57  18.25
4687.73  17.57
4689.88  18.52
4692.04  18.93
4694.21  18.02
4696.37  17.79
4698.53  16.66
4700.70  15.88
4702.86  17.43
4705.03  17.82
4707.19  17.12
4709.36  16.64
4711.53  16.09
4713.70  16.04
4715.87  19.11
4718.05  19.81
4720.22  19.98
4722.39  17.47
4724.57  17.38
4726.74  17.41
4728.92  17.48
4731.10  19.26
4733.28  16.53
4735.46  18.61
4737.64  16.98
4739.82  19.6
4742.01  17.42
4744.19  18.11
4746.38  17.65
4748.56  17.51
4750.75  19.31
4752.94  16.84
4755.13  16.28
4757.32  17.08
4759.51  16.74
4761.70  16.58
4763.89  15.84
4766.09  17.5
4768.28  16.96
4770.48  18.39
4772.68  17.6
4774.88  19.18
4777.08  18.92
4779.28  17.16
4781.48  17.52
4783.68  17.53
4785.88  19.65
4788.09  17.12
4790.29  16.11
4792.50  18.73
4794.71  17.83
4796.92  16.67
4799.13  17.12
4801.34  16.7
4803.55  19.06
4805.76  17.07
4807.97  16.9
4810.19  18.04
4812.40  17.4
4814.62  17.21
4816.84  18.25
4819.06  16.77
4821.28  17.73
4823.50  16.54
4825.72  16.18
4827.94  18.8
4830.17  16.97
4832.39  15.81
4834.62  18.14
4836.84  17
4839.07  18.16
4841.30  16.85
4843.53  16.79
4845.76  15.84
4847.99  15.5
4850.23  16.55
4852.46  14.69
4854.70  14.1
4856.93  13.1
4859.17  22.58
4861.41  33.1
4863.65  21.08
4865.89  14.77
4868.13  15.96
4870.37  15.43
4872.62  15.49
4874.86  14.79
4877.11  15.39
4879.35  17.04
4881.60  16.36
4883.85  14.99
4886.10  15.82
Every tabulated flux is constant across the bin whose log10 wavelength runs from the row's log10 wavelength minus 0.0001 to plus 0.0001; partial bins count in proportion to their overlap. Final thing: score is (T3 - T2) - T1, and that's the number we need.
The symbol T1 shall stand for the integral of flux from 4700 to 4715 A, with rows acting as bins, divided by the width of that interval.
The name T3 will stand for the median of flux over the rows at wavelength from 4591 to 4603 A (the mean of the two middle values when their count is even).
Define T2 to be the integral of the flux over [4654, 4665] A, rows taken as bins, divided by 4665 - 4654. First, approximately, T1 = 16.8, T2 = 17.9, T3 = 17.1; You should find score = -17.7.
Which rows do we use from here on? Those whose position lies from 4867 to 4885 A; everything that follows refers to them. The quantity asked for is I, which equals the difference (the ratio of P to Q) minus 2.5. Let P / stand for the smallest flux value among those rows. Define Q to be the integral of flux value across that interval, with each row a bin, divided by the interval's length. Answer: -1.56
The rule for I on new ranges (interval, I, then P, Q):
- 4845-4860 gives -1.68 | 13.1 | 15.9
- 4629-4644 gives -1.63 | 15.11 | 17.3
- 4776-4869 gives -1.75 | 13.1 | 17.6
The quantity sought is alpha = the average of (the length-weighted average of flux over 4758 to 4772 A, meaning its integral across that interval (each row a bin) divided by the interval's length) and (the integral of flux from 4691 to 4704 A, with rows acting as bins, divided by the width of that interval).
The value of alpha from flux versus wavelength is 17.2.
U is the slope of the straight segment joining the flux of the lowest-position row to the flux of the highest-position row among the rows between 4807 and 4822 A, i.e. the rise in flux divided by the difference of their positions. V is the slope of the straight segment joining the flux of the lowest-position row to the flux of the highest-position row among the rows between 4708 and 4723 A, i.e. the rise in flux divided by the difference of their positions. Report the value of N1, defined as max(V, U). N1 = 0.06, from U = 0.1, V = 0.06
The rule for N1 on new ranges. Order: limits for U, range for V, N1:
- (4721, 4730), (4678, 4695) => 0.00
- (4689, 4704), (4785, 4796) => -0.08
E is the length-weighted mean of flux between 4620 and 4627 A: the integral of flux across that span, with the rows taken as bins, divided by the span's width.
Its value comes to 17.9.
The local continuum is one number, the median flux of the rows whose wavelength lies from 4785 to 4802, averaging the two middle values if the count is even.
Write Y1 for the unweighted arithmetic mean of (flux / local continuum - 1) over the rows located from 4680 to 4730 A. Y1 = 0.030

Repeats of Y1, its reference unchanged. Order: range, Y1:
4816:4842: 0.009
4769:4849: 0.018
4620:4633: 0.061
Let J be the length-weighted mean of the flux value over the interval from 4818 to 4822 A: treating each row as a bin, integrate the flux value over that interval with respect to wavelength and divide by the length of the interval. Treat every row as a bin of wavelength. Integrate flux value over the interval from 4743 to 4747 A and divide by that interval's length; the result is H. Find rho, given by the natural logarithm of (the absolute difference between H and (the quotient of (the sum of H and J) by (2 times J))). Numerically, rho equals 2.83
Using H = 17.9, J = 17.2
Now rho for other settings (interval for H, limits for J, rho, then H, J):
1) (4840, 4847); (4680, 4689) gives 2.74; 16.5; 17.5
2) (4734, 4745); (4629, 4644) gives 2.84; 18.1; 17.3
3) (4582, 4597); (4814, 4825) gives 2.80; 17.5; 17.3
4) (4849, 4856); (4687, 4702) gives 2.65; 15.1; 17.6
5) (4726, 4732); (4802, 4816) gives 2.83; 18.0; 17.6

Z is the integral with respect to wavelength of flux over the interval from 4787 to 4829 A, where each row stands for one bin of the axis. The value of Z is 730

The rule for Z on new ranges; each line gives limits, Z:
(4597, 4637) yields 714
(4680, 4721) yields 724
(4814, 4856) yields 702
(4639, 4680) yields 706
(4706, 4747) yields 731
